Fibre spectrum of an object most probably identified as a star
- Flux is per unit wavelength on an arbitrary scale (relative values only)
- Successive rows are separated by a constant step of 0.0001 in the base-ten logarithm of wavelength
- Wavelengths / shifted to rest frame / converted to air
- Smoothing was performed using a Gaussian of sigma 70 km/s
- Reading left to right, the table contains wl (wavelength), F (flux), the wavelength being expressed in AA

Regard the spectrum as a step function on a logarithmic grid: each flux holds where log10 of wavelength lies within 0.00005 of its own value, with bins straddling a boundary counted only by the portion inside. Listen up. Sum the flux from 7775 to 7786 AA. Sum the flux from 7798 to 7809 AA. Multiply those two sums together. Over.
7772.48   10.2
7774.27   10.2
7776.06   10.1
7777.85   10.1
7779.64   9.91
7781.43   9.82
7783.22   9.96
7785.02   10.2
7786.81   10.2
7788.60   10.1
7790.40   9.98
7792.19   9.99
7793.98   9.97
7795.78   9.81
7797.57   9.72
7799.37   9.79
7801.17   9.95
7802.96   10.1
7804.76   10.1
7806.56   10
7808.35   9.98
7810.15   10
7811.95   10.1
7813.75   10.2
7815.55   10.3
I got 3601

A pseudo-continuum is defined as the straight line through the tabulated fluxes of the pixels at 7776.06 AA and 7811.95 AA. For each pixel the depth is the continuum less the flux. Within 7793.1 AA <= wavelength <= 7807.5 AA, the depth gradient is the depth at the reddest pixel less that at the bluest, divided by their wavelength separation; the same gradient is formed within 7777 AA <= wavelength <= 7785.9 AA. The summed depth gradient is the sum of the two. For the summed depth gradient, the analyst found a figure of -0.02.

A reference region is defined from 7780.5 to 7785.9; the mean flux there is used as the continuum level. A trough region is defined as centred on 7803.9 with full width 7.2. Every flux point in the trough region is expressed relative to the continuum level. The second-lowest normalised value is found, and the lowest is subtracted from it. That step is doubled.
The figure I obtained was 0.010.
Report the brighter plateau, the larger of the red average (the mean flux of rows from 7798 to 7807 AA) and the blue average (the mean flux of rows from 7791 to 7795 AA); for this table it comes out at 10.0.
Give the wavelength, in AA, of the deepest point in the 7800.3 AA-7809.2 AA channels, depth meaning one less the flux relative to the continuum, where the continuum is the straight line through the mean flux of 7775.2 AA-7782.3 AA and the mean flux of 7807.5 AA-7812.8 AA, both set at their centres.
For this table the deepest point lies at 7801.17 AA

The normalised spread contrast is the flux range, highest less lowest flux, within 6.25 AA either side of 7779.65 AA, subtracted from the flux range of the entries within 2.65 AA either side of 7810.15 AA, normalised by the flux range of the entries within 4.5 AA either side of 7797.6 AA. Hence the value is -1.0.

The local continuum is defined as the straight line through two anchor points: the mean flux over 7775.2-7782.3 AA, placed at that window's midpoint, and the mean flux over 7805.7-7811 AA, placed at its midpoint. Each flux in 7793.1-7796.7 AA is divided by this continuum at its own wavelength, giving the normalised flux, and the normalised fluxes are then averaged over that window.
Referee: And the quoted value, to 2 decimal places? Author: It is 0.99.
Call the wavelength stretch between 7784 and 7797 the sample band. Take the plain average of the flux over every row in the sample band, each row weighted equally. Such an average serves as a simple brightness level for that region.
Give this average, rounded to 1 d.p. 10.0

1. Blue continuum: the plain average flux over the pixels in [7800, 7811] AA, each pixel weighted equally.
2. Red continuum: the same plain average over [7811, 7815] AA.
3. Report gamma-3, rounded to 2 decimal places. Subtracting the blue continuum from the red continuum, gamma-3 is 0.13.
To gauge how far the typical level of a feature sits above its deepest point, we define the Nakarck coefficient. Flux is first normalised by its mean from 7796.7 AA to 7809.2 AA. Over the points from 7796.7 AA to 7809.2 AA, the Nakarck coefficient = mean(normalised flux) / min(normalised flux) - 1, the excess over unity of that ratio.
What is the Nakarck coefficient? 0.024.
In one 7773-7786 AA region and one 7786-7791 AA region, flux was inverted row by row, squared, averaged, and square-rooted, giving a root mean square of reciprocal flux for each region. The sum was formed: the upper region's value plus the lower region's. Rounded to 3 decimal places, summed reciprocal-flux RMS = 0.199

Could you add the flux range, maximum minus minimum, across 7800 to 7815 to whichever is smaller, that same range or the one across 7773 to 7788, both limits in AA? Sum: 0.50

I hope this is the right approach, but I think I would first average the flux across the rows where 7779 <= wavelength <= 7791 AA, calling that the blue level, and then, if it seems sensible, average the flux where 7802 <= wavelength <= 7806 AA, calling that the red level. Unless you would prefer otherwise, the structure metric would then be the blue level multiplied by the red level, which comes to 101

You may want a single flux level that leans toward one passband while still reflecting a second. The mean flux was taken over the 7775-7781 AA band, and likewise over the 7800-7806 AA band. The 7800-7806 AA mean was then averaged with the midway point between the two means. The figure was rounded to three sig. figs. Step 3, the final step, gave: 10.0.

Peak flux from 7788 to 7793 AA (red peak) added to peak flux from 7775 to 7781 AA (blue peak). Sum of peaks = 20.2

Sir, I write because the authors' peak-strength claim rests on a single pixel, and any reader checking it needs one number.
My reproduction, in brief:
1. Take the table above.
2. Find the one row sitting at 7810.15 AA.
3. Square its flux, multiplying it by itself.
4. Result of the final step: 100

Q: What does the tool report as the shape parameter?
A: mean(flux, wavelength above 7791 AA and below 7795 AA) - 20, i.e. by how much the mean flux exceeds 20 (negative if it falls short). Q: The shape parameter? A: -10.0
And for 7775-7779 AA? -9.9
